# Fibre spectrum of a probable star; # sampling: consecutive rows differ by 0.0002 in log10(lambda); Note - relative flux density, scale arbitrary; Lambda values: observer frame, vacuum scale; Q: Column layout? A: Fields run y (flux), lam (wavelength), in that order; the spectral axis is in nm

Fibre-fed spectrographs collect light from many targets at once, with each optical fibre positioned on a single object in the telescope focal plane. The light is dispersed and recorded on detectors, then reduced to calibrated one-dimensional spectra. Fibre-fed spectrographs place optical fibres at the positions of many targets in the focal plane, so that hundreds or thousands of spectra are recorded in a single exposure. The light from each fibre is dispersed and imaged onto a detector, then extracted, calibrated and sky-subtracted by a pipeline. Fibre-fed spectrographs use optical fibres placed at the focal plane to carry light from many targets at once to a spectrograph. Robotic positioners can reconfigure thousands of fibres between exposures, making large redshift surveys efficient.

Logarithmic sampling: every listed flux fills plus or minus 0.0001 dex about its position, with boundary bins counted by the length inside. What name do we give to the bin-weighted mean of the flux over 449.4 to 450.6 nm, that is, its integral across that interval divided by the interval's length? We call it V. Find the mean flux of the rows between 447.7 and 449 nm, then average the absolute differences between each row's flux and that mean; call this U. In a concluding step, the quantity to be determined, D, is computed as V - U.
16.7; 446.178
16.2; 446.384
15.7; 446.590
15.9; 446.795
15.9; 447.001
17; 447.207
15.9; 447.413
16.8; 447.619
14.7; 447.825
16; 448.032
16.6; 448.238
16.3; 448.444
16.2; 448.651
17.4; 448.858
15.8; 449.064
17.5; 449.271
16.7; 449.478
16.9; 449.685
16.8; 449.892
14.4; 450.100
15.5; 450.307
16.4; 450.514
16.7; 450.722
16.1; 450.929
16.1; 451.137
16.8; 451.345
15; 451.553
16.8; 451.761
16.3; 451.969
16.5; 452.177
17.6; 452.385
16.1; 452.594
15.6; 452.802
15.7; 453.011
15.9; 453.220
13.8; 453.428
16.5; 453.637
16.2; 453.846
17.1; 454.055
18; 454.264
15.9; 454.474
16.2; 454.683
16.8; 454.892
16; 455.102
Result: 15.5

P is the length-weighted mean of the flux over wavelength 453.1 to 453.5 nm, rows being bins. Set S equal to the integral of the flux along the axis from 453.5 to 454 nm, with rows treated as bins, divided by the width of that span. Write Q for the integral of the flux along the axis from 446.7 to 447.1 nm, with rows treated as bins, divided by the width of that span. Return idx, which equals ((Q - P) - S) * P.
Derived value -230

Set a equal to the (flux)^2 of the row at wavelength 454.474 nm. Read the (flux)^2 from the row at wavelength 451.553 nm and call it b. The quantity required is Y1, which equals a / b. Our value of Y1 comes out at 1.12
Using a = 253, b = 225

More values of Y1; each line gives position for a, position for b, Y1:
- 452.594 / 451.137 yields 1.00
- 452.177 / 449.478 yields 0.98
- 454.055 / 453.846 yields 1.11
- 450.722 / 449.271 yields 0.91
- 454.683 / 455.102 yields 1.03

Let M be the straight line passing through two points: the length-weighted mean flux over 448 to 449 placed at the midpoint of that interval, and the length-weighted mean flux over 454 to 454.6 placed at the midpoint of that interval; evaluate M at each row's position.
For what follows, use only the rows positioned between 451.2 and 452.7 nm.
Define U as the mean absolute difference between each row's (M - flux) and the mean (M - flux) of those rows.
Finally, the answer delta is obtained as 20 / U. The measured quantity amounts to 36.0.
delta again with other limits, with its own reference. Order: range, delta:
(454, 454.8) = 26.1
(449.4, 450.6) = 25.4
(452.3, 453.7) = 27.2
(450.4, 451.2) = 83.2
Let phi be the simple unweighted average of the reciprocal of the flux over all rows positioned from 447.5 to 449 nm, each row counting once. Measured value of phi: 0.0615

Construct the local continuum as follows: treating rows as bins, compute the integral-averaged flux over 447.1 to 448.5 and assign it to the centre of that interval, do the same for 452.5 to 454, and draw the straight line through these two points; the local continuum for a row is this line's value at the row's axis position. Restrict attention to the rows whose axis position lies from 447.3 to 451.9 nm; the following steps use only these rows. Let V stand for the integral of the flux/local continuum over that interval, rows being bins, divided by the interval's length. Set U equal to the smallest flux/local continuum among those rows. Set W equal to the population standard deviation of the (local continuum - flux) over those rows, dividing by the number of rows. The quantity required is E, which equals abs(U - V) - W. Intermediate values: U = 0.90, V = 1.01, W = 0.79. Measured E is -0.68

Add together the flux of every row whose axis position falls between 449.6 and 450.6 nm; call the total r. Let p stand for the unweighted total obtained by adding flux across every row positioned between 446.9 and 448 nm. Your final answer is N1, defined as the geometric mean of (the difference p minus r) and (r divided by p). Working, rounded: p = 80.3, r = 80.0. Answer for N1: 0.5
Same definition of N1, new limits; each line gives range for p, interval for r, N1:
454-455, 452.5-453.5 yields 2.5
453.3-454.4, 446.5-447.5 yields 1.1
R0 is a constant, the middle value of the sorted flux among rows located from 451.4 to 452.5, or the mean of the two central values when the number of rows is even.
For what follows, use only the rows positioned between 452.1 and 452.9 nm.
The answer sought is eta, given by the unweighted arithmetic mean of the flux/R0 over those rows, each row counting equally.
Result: 1.00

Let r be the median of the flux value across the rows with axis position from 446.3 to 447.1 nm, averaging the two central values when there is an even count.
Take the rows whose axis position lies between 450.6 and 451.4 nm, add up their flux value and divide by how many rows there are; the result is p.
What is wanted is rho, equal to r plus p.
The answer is 32.3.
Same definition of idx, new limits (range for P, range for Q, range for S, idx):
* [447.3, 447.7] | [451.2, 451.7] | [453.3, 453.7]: -252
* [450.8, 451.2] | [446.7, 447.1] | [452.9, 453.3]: -259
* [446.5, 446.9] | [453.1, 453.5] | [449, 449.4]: -278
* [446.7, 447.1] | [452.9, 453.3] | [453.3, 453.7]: -242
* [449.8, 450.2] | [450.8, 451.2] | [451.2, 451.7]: -239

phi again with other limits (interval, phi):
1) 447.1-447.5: 0.0609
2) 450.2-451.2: 0.0619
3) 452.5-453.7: 0.0643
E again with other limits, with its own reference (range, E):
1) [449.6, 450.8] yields -0.79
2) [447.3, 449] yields -0.66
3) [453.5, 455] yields -0.61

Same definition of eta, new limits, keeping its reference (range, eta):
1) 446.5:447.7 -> 0.98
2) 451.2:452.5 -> 1.00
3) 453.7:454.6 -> 1.02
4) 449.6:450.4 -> 0.96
